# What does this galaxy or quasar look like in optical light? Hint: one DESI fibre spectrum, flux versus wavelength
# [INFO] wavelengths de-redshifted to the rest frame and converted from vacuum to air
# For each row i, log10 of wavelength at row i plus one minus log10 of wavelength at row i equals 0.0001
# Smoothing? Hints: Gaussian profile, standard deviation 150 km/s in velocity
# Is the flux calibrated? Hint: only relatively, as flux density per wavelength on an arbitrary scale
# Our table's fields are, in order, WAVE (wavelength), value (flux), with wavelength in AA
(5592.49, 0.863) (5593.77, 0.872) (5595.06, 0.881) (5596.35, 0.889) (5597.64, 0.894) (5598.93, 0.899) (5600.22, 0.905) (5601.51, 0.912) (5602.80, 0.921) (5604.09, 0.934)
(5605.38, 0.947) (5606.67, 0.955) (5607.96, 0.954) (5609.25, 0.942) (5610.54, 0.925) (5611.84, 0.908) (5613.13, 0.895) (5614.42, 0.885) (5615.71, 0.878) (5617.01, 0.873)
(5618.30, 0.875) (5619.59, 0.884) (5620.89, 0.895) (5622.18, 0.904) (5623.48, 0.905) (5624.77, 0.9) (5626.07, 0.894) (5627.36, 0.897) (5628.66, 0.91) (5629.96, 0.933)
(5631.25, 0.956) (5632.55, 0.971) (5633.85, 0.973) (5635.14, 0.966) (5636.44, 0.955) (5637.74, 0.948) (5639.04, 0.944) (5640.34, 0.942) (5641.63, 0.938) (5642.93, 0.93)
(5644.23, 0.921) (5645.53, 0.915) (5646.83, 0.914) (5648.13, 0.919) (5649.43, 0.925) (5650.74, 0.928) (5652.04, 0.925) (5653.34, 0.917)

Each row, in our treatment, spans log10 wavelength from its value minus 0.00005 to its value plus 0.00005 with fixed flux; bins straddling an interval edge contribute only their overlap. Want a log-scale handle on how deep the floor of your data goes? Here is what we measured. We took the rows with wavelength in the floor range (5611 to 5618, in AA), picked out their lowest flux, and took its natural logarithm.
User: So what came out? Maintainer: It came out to -0.136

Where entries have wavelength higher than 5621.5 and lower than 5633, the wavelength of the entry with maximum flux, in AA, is 5632.55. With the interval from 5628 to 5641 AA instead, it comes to 5633.85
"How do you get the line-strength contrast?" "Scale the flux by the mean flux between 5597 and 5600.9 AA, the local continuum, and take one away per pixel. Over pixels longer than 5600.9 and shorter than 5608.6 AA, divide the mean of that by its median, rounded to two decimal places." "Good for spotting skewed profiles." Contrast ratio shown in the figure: 0.92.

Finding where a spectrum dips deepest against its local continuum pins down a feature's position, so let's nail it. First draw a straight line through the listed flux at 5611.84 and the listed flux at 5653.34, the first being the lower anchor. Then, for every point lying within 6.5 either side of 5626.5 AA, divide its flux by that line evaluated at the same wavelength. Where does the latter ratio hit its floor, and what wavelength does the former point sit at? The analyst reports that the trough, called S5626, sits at 5626.07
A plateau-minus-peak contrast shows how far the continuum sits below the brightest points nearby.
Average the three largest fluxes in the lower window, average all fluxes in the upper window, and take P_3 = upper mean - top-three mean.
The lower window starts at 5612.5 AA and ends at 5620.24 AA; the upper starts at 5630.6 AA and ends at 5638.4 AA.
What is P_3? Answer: 0.07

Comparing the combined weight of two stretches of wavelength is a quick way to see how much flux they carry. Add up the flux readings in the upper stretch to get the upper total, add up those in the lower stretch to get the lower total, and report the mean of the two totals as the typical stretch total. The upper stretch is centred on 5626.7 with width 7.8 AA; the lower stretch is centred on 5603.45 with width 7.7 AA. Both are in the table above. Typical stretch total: 5.5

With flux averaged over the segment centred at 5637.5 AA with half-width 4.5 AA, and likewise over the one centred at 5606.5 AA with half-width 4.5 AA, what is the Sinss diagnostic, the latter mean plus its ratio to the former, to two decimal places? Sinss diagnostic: 1.93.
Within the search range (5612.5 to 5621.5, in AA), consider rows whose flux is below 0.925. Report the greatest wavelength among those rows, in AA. 5620.89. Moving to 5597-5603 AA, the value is 5602.80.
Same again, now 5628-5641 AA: 5628.66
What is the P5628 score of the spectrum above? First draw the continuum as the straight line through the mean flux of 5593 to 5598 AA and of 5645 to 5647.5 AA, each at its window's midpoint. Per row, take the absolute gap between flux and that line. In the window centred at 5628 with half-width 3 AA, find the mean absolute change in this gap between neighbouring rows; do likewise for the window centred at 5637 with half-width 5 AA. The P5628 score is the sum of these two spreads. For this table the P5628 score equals 0.0140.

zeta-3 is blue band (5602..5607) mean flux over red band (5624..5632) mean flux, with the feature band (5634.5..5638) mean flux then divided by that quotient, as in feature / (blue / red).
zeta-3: 0.93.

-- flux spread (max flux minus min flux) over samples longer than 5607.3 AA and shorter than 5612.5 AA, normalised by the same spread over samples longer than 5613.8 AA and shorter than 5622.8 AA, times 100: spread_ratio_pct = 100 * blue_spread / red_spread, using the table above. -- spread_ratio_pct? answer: 148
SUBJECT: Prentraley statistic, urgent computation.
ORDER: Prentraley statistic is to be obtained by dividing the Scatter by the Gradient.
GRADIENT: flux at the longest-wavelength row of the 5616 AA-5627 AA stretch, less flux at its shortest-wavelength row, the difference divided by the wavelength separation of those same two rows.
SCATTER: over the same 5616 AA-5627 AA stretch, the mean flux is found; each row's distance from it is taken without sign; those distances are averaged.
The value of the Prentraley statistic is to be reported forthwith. 5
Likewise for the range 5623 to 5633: 3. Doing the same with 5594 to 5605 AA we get 2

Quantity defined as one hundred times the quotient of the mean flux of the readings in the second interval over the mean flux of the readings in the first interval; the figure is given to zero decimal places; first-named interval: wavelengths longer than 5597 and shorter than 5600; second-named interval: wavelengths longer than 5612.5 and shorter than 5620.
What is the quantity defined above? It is 98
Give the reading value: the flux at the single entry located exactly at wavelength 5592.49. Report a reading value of 0.863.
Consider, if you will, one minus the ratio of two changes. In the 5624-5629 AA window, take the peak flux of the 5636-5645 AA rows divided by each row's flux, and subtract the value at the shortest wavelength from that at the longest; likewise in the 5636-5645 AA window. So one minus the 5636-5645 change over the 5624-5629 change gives 4.17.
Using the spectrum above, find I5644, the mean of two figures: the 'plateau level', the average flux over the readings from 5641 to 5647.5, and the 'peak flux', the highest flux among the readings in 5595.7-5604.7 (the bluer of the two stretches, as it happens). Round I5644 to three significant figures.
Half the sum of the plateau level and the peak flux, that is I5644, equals 0.929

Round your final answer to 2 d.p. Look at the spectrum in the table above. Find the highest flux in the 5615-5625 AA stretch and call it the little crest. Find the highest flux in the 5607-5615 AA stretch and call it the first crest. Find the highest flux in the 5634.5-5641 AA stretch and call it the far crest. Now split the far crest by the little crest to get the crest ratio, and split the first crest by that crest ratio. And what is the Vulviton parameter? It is 0.89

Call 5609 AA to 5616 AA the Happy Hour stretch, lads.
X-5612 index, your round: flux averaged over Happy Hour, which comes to 0.91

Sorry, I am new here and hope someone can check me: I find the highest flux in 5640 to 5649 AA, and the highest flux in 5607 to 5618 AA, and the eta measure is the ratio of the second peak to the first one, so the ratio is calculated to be 1.01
